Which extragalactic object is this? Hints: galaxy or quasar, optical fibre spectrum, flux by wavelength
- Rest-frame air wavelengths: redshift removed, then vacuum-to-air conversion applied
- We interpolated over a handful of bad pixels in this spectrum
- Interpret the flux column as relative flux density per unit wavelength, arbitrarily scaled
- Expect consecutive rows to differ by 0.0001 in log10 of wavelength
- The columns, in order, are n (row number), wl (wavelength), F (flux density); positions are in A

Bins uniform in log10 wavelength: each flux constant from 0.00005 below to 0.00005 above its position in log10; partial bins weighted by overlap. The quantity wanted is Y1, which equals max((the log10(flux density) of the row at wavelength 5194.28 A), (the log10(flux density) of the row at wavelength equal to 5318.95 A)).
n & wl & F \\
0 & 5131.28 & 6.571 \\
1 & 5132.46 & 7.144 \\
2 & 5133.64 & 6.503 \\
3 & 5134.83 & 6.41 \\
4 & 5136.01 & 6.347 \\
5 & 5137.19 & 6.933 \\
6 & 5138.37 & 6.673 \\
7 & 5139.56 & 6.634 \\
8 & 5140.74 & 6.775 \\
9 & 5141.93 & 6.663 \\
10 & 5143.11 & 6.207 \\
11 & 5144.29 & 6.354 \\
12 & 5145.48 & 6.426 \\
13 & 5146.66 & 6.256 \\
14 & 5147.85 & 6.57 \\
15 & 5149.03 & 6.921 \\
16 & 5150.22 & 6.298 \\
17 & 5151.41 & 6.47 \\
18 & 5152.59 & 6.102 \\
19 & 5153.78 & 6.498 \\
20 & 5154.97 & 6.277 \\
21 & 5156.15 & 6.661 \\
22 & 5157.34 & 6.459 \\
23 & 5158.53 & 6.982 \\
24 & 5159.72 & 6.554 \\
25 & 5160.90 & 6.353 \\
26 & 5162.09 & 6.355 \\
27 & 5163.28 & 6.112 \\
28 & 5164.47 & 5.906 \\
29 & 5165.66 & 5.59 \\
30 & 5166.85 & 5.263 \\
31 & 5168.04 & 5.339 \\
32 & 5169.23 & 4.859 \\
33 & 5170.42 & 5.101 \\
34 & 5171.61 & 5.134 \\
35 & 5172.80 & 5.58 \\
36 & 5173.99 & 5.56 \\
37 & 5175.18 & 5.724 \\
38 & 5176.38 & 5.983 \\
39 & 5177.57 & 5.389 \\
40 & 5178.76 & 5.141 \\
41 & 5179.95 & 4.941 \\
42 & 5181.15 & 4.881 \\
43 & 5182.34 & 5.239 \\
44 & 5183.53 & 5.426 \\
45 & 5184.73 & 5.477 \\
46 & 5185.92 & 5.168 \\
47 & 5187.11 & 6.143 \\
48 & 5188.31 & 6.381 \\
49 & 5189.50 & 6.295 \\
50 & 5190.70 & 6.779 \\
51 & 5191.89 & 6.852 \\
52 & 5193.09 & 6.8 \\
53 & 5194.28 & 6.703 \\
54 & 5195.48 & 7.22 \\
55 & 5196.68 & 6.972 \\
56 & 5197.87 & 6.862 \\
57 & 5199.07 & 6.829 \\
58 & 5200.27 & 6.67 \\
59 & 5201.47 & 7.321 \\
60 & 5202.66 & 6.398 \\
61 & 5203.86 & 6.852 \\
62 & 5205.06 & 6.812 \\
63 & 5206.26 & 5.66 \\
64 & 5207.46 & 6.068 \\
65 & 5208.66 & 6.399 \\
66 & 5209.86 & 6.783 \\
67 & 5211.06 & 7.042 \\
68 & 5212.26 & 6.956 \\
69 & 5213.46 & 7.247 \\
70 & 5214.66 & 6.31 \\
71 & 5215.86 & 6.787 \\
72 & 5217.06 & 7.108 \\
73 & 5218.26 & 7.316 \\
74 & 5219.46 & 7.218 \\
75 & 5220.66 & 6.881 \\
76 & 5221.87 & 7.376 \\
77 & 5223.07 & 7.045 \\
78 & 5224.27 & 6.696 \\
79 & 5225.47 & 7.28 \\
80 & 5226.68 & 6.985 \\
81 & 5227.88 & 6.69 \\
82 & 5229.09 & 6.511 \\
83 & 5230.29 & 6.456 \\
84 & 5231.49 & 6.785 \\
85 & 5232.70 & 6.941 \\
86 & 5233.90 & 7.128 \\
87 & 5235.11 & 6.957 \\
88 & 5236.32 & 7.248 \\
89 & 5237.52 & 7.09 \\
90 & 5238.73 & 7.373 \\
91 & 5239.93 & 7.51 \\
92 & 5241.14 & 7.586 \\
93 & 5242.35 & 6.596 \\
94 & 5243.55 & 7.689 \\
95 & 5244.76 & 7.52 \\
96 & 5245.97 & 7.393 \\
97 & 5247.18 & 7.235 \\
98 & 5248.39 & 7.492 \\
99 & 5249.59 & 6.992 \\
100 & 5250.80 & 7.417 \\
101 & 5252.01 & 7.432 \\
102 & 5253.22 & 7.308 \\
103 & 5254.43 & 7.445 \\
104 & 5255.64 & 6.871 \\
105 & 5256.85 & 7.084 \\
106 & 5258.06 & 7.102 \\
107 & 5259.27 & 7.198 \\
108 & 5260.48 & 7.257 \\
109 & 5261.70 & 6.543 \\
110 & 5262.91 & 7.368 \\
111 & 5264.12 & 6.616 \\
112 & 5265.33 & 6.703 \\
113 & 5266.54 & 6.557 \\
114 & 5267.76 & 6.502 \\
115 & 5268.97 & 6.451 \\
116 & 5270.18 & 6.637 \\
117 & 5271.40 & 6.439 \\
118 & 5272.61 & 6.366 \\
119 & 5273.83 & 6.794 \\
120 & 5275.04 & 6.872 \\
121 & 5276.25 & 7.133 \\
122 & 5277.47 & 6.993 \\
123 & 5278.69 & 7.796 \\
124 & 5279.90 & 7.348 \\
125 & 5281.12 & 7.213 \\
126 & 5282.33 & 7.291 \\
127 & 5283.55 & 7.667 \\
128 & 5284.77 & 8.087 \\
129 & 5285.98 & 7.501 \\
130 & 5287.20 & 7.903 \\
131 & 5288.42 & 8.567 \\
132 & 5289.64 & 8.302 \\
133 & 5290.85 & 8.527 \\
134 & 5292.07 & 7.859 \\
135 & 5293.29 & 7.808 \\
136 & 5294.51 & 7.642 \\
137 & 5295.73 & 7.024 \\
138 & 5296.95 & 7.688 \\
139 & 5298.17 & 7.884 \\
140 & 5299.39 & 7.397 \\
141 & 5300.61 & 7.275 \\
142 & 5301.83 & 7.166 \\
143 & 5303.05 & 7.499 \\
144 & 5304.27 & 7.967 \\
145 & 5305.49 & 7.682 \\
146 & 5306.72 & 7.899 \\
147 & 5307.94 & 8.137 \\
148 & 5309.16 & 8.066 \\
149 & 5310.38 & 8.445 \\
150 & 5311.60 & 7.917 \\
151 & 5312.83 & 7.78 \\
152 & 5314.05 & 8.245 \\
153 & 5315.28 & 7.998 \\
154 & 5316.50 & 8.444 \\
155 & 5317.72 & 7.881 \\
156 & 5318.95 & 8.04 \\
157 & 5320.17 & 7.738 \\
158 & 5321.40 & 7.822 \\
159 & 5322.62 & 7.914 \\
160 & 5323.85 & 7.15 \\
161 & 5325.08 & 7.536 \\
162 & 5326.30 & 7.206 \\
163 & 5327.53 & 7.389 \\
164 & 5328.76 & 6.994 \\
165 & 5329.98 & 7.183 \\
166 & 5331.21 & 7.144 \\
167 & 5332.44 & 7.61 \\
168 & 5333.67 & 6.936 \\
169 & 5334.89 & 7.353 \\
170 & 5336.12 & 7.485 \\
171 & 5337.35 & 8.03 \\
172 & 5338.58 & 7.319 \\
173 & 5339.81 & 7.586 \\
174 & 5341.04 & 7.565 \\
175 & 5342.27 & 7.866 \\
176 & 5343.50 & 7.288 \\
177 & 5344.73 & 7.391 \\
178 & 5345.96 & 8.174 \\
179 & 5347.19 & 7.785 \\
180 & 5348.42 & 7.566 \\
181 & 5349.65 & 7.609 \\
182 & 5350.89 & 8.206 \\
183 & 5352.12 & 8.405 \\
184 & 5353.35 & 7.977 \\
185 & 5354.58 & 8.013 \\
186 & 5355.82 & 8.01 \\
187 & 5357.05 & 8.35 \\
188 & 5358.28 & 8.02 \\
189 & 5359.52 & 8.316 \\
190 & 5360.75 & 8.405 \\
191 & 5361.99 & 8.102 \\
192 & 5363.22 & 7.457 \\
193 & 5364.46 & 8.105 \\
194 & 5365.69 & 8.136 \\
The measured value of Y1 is 0.905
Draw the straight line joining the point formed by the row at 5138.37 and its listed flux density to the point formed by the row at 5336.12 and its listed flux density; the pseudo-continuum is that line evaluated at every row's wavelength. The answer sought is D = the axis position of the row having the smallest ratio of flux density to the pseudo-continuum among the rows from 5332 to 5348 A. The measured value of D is 5333.67 A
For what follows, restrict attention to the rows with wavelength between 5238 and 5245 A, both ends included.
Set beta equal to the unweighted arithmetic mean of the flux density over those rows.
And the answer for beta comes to 7.38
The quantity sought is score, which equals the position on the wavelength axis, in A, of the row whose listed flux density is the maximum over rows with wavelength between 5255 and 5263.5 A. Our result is 5262.91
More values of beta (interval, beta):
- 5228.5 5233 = 6.67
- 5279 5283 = 7.28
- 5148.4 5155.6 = 6.43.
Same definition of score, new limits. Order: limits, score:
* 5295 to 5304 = 5298.17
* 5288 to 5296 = 5288.42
